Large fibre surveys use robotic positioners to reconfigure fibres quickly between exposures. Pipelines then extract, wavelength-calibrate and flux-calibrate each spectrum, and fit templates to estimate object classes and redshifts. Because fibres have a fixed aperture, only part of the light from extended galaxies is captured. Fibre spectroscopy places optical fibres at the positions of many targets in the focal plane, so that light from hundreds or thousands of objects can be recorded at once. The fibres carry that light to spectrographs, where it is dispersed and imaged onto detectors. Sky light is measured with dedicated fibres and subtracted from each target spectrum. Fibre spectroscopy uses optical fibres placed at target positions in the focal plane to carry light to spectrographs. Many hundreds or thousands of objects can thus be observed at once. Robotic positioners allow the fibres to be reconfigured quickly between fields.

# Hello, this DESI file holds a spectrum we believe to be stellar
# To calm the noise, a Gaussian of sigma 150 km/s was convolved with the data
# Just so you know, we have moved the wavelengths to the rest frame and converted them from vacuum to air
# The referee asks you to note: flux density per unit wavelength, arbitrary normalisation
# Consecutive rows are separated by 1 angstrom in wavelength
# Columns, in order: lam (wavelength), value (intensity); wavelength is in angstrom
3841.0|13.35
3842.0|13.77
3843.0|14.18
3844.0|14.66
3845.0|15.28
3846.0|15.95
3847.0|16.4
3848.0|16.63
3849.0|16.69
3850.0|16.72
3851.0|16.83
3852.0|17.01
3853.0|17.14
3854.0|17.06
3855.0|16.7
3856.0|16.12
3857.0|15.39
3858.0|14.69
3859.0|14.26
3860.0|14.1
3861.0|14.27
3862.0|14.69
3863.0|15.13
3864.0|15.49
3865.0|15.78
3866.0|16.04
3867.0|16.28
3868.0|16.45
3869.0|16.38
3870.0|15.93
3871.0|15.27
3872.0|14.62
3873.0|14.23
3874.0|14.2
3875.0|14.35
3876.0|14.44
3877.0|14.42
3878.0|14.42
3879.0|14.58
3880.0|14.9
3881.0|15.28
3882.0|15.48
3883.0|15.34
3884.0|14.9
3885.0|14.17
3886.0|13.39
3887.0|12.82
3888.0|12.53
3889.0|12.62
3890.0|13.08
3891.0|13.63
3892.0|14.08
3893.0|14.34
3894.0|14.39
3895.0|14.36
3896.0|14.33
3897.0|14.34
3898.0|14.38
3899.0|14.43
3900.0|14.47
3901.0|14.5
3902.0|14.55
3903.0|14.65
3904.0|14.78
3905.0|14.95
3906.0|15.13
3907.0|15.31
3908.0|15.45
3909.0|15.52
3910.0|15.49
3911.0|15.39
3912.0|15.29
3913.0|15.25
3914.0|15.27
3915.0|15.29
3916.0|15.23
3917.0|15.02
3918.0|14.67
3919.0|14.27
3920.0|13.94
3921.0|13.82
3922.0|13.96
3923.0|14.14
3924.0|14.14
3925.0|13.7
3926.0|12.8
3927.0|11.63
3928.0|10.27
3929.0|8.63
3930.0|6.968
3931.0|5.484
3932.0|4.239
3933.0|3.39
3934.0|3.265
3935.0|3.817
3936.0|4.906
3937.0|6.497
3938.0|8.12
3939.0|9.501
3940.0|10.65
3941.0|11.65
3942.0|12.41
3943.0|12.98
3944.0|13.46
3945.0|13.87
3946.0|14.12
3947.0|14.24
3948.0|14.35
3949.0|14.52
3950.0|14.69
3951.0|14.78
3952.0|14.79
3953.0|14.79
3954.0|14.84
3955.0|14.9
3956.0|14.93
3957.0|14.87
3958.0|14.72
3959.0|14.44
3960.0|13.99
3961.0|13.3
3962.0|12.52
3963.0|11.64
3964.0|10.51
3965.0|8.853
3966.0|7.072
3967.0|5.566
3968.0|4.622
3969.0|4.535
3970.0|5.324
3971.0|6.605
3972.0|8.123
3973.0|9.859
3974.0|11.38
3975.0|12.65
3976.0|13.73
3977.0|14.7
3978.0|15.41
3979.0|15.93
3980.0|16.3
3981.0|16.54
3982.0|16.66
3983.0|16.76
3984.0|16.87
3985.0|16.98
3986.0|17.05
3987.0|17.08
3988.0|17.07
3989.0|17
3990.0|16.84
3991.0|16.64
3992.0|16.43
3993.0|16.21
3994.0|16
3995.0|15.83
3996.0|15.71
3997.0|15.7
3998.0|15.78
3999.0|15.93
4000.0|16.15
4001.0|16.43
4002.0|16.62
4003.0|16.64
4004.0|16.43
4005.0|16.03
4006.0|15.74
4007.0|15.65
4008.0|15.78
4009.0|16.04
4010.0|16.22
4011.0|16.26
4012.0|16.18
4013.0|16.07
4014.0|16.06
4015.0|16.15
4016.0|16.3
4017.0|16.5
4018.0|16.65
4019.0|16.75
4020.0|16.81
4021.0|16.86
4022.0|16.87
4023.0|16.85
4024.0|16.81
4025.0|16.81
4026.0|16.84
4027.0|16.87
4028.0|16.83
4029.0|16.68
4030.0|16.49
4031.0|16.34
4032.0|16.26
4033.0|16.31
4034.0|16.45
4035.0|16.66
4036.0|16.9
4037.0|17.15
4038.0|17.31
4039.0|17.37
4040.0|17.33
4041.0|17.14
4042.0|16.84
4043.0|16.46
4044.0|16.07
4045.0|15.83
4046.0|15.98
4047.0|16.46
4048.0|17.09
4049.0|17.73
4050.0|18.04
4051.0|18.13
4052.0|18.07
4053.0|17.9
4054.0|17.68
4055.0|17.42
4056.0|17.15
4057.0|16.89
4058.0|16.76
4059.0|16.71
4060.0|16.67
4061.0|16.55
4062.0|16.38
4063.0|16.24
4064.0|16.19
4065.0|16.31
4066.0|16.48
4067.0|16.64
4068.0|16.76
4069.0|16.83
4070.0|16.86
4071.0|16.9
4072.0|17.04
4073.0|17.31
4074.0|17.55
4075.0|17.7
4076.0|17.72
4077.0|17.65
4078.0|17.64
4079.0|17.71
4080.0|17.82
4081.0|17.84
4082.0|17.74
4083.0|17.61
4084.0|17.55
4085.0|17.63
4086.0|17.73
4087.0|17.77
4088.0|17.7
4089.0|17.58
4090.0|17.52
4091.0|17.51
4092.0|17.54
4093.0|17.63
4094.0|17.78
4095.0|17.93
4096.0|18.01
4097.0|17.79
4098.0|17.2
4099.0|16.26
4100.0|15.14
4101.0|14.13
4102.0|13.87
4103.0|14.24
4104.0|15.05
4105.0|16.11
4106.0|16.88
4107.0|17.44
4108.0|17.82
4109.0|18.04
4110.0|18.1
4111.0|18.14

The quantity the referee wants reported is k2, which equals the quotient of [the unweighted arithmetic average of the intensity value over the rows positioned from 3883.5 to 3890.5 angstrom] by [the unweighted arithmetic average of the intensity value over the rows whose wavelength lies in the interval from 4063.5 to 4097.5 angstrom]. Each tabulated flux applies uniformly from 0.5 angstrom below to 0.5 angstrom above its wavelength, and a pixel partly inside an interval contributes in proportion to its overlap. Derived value 0.77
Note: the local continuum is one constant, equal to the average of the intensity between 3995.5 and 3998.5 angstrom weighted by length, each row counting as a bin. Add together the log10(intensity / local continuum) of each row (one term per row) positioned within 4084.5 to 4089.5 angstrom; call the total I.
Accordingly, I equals 0.25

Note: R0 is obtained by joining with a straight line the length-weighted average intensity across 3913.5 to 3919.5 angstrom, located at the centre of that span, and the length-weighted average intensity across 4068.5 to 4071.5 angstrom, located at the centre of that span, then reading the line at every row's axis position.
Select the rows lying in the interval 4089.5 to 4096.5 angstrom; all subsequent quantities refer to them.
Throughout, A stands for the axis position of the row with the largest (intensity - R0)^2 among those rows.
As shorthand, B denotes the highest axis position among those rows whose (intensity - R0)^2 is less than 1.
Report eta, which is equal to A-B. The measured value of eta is 0 angstrom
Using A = 4096.0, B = 4096.0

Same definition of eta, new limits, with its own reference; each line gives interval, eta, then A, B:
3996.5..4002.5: 0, 4002.0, 4002.0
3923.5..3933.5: 9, 3933.0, 3924.0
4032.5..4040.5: -1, 4039.0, 4040.0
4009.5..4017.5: 0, 4017.0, 4017.0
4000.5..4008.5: -5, 4003.0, 4008.0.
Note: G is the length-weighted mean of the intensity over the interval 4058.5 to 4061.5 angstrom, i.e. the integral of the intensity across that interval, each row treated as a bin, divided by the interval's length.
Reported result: 16.6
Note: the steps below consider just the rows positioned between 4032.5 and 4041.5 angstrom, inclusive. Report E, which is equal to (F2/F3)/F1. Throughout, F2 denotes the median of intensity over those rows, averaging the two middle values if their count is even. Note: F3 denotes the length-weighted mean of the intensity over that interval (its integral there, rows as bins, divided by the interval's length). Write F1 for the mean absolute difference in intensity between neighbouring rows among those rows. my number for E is 6.3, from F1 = 0.16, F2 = 17.1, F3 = 17.0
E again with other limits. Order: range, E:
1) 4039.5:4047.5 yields 3.3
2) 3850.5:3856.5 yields 3.8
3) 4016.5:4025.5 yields 18.7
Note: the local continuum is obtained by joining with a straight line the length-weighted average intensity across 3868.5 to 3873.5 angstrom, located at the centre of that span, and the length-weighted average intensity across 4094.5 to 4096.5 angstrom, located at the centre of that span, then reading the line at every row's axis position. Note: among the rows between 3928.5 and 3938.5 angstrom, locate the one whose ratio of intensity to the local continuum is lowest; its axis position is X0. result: 3934.0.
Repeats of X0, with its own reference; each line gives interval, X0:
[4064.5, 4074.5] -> 4065.0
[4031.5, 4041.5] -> 4032.0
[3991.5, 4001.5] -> 3997.0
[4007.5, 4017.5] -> 4008.0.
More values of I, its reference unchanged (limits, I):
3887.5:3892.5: -0.38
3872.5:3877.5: -0.20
